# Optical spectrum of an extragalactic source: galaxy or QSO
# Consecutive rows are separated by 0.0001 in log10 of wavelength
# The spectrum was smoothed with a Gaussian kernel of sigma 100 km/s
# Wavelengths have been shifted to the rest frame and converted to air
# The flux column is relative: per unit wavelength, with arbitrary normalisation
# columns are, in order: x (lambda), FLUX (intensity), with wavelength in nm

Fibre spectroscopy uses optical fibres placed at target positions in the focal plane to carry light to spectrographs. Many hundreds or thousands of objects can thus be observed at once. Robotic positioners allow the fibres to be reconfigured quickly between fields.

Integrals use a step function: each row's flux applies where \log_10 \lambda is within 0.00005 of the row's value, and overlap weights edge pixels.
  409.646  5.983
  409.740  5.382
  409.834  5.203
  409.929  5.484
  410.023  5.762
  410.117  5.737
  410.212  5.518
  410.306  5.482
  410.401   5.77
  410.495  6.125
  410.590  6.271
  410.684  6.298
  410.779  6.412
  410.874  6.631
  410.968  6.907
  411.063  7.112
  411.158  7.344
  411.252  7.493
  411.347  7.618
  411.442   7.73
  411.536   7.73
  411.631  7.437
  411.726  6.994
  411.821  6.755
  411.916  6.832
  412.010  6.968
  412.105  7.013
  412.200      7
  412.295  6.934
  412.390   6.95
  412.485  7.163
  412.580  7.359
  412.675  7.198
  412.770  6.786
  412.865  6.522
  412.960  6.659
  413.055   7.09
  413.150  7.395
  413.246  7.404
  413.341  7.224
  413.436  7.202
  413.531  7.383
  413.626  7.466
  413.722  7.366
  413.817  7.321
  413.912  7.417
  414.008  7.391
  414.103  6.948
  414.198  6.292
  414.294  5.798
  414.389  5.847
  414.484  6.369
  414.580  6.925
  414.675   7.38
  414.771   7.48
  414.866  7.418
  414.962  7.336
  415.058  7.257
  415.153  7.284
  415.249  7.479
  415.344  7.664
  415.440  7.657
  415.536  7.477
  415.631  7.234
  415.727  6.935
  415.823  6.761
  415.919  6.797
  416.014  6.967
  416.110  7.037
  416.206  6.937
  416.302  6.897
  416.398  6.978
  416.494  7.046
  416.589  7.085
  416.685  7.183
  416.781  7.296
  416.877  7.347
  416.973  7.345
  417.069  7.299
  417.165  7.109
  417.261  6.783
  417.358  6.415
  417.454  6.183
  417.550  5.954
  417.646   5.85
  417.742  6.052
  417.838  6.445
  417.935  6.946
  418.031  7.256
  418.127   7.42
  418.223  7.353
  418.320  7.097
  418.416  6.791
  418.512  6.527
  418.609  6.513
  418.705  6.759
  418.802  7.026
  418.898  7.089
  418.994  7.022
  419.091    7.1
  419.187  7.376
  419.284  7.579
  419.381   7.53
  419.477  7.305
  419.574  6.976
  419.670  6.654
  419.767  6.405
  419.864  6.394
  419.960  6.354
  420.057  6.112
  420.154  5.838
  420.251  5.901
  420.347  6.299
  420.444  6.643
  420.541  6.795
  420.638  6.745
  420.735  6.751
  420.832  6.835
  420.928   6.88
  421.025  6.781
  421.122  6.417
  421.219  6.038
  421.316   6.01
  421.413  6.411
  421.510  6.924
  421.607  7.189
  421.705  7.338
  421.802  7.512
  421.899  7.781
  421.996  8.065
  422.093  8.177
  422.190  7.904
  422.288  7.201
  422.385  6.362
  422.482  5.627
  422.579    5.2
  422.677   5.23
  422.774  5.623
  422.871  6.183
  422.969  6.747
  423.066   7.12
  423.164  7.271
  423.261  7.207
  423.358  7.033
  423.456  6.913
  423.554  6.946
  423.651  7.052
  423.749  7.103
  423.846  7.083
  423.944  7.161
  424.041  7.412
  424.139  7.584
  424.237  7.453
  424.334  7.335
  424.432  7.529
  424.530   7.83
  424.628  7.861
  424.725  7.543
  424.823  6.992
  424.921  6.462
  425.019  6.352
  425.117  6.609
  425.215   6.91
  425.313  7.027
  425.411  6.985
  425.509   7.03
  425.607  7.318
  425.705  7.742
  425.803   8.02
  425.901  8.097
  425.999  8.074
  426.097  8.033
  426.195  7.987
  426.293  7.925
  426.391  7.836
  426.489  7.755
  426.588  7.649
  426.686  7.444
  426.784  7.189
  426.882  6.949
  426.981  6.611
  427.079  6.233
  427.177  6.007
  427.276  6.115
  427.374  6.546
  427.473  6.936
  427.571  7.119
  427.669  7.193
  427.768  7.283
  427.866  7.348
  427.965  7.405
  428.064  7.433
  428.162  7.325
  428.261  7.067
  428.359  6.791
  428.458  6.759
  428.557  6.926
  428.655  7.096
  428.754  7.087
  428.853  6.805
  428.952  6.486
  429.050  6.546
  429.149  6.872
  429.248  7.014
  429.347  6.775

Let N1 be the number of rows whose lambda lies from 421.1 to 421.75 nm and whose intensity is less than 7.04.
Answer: 5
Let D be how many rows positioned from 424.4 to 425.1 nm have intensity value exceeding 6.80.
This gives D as 5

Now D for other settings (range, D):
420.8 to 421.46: 2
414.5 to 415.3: 8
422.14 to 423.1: 3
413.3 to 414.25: 9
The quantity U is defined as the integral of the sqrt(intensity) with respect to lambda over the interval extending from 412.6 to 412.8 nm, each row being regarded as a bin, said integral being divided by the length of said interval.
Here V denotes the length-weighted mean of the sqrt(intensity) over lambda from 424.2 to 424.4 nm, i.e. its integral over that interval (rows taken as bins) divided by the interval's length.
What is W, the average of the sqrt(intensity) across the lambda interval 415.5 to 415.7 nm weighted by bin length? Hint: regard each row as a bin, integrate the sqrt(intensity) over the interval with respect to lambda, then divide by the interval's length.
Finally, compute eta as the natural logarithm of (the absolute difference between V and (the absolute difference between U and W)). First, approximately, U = 2.66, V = 2.73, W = 2.71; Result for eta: 0.984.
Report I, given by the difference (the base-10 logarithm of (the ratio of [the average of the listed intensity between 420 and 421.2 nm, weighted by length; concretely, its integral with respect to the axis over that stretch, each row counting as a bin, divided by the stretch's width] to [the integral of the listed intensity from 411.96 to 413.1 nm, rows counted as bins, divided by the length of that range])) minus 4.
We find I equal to -4.03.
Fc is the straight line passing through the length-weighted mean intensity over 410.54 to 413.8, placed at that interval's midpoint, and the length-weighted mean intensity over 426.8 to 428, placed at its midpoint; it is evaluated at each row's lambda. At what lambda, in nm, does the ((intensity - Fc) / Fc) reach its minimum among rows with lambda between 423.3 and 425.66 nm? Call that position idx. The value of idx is 425.019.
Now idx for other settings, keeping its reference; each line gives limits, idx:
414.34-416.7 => 414.389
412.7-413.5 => 412.865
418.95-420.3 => 420.154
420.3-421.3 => 421.219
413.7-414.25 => 414.198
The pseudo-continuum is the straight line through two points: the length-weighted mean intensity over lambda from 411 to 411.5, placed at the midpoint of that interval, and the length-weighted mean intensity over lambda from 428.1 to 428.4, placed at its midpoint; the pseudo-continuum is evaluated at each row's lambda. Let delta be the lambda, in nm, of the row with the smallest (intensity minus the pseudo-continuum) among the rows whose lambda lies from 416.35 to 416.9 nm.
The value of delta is 416.398 nm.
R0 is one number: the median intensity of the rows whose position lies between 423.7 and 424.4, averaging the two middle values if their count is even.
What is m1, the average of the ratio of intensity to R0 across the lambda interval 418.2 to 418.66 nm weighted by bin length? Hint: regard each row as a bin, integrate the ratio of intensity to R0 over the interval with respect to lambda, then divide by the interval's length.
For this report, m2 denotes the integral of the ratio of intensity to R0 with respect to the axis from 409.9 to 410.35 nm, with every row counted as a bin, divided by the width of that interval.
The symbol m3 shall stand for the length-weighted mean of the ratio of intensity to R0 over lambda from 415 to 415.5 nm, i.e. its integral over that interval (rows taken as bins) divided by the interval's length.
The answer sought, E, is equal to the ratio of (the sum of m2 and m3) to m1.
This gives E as 1.92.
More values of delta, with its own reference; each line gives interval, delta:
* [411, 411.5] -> 411.063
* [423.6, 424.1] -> 423.651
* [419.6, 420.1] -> 420.057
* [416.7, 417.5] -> 417.454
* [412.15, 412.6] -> 412.295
